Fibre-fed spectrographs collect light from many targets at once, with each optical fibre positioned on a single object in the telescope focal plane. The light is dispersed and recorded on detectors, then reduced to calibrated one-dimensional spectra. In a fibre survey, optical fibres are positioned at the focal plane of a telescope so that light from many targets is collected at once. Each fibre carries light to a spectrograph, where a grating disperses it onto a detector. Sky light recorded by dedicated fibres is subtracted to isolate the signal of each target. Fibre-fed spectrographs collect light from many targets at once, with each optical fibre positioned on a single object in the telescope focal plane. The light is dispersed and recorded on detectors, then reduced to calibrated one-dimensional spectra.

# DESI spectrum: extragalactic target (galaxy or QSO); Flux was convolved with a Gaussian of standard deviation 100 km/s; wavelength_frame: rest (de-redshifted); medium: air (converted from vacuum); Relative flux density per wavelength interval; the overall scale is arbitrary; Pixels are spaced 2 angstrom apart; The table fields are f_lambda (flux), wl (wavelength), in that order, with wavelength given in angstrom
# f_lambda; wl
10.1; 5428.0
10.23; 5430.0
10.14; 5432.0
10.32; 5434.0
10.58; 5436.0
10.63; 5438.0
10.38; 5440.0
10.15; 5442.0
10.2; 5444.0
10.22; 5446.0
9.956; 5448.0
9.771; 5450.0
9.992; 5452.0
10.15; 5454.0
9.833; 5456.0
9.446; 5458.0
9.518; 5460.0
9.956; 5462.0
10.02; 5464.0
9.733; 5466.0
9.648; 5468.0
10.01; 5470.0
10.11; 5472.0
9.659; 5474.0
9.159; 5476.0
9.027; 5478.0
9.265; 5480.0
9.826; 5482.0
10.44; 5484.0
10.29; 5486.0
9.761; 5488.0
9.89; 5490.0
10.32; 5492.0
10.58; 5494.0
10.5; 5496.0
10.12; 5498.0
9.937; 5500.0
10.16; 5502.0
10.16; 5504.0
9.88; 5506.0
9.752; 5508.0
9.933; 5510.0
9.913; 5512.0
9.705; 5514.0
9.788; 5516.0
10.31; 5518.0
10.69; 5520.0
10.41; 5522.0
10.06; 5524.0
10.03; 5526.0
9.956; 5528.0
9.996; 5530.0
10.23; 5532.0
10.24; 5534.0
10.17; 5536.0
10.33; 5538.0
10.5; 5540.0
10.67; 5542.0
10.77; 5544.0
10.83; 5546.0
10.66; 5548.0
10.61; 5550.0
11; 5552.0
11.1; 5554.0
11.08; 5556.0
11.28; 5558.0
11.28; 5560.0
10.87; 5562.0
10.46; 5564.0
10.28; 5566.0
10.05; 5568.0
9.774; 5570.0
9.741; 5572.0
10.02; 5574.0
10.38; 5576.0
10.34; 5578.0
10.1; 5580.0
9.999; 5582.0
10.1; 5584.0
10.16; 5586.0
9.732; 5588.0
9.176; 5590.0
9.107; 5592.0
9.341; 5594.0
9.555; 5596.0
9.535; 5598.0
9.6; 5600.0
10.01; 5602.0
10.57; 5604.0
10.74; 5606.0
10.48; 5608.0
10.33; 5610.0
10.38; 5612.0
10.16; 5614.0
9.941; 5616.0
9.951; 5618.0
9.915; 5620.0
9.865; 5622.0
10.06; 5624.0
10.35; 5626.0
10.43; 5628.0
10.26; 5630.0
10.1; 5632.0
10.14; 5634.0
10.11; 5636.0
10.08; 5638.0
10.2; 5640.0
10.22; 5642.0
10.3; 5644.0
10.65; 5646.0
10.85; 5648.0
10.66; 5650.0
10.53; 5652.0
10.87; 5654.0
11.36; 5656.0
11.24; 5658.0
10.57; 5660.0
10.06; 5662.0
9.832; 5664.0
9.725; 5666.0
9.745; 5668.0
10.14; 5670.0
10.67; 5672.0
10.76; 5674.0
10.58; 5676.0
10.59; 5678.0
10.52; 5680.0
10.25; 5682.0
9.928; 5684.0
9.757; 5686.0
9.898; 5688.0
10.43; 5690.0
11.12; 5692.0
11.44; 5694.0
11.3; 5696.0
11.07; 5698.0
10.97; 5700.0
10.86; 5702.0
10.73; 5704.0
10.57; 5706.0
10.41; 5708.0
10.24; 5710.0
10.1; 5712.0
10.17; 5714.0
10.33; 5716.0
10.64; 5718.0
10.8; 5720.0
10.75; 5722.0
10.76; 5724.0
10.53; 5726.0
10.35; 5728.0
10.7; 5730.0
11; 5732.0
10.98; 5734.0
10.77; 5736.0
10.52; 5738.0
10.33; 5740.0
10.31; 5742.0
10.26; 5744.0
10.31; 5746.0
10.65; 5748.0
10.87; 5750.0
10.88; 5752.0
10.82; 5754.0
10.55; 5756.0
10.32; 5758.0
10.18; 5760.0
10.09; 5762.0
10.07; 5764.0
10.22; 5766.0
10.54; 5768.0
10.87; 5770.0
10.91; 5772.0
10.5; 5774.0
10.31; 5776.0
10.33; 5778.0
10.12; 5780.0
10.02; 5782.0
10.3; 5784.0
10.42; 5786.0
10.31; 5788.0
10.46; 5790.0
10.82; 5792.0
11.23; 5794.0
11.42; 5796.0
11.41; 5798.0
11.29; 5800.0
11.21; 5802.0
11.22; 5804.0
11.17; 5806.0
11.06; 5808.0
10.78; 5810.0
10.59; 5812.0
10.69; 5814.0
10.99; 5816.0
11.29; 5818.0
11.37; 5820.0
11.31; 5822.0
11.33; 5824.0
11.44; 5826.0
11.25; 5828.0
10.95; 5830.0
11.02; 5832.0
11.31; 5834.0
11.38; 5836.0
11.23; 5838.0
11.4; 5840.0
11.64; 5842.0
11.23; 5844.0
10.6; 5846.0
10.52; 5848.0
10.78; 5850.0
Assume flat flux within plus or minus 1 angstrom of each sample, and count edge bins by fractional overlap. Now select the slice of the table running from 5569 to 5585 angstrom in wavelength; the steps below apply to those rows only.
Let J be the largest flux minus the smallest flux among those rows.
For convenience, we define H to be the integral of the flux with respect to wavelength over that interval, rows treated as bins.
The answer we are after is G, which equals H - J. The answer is 160.3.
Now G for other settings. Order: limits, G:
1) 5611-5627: 160.7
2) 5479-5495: 159.4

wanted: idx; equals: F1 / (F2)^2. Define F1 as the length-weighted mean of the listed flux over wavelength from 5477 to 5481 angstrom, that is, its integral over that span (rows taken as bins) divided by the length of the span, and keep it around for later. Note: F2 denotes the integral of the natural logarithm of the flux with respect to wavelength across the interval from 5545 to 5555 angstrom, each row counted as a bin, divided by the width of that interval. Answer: 1.61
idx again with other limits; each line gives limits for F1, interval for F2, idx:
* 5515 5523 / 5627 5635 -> 1.90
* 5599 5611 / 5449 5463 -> 1.97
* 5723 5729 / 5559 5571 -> 1.92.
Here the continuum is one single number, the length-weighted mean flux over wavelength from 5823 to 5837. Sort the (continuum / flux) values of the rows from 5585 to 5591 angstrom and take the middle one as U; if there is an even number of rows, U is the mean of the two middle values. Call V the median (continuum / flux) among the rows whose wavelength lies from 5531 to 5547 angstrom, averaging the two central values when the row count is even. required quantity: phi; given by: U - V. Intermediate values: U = 1.15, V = 1.08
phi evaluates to 0.076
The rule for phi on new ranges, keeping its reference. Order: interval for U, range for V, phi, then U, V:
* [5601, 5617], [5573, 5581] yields -0.014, 1.09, 1.10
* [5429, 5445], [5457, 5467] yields -0.061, 1.09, 1.15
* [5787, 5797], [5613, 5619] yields -0.091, 1.04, 1.13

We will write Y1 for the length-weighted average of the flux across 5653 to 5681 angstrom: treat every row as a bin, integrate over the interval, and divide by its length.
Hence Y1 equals 10.5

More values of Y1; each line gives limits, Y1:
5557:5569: 10.7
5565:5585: 10.1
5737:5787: 10.4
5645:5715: 10.5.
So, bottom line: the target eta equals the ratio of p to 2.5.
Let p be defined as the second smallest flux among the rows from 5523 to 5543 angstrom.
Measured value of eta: 4.00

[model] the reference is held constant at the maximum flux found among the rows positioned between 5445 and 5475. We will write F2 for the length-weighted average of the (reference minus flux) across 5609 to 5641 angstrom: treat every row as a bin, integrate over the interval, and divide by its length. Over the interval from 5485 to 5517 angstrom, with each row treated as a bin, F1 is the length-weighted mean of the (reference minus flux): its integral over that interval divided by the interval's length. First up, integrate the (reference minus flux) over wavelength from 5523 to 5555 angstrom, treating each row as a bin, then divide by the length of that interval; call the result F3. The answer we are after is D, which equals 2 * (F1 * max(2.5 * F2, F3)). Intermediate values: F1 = 0.18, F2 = 0.08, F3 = -0.23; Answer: 0.07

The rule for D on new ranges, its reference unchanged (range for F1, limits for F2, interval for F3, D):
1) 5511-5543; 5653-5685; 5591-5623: 0.02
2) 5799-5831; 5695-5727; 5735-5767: 0.41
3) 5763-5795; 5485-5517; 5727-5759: -0.22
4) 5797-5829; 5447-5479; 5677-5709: -2.19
